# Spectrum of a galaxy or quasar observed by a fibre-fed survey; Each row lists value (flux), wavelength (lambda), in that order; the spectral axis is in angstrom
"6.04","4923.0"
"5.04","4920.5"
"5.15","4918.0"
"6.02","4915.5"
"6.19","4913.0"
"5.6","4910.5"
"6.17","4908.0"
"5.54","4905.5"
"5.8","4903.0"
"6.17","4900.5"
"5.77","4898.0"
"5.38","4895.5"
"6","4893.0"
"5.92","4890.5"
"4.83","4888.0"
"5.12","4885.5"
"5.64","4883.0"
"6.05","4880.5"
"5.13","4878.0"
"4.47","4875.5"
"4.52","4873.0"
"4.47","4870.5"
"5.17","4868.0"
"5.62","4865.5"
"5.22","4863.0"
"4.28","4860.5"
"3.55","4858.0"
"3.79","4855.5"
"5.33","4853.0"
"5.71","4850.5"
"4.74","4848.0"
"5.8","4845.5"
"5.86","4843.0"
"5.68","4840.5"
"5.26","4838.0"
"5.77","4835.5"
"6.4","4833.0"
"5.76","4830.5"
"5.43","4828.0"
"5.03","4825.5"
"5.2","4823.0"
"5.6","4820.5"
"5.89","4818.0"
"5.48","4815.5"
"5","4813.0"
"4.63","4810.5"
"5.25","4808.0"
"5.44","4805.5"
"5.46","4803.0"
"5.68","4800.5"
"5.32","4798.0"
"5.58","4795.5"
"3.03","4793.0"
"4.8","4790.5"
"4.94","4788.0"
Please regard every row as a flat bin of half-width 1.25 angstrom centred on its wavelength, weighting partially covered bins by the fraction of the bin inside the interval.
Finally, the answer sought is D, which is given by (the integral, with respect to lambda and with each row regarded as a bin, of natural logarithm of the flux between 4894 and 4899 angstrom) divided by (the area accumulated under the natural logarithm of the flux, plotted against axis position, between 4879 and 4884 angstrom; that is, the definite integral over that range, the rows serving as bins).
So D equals 0.98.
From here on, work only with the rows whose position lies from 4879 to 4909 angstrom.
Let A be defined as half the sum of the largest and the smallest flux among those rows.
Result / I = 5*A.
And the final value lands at 27.5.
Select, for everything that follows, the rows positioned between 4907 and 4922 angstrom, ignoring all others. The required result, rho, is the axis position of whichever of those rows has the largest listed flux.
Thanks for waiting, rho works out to 4913.0 angstrom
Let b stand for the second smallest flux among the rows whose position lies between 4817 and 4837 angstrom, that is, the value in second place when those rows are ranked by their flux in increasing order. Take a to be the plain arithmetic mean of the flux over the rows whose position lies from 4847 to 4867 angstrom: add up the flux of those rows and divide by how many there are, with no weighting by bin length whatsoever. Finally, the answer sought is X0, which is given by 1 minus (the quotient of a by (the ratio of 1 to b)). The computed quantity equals -24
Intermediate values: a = 4.78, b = 5.2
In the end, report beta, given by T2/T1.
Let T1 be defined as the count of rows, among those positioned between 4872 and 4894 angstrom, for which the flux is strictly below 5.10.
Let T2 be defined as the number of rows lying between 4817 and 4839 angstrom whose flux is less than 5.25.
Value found 0.7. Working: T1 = 3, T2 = 2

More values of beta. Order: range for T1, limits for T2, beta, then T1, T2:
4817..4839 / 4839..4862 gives 4.0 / 1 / 4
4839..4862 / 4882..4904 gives 0.5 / 4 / 2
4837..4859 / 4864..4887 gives 2.0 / 3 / 6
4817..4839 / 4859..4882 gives 7.0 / 1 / 7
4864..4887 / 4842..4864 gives 1.7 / 3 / 5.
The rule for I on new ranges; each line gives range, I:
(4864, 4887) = 26.3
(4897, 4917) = 29.3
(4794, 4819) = 26.3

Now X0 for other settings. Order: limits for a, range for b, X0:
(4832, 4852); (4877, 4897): -28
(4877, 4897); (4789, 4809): -25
